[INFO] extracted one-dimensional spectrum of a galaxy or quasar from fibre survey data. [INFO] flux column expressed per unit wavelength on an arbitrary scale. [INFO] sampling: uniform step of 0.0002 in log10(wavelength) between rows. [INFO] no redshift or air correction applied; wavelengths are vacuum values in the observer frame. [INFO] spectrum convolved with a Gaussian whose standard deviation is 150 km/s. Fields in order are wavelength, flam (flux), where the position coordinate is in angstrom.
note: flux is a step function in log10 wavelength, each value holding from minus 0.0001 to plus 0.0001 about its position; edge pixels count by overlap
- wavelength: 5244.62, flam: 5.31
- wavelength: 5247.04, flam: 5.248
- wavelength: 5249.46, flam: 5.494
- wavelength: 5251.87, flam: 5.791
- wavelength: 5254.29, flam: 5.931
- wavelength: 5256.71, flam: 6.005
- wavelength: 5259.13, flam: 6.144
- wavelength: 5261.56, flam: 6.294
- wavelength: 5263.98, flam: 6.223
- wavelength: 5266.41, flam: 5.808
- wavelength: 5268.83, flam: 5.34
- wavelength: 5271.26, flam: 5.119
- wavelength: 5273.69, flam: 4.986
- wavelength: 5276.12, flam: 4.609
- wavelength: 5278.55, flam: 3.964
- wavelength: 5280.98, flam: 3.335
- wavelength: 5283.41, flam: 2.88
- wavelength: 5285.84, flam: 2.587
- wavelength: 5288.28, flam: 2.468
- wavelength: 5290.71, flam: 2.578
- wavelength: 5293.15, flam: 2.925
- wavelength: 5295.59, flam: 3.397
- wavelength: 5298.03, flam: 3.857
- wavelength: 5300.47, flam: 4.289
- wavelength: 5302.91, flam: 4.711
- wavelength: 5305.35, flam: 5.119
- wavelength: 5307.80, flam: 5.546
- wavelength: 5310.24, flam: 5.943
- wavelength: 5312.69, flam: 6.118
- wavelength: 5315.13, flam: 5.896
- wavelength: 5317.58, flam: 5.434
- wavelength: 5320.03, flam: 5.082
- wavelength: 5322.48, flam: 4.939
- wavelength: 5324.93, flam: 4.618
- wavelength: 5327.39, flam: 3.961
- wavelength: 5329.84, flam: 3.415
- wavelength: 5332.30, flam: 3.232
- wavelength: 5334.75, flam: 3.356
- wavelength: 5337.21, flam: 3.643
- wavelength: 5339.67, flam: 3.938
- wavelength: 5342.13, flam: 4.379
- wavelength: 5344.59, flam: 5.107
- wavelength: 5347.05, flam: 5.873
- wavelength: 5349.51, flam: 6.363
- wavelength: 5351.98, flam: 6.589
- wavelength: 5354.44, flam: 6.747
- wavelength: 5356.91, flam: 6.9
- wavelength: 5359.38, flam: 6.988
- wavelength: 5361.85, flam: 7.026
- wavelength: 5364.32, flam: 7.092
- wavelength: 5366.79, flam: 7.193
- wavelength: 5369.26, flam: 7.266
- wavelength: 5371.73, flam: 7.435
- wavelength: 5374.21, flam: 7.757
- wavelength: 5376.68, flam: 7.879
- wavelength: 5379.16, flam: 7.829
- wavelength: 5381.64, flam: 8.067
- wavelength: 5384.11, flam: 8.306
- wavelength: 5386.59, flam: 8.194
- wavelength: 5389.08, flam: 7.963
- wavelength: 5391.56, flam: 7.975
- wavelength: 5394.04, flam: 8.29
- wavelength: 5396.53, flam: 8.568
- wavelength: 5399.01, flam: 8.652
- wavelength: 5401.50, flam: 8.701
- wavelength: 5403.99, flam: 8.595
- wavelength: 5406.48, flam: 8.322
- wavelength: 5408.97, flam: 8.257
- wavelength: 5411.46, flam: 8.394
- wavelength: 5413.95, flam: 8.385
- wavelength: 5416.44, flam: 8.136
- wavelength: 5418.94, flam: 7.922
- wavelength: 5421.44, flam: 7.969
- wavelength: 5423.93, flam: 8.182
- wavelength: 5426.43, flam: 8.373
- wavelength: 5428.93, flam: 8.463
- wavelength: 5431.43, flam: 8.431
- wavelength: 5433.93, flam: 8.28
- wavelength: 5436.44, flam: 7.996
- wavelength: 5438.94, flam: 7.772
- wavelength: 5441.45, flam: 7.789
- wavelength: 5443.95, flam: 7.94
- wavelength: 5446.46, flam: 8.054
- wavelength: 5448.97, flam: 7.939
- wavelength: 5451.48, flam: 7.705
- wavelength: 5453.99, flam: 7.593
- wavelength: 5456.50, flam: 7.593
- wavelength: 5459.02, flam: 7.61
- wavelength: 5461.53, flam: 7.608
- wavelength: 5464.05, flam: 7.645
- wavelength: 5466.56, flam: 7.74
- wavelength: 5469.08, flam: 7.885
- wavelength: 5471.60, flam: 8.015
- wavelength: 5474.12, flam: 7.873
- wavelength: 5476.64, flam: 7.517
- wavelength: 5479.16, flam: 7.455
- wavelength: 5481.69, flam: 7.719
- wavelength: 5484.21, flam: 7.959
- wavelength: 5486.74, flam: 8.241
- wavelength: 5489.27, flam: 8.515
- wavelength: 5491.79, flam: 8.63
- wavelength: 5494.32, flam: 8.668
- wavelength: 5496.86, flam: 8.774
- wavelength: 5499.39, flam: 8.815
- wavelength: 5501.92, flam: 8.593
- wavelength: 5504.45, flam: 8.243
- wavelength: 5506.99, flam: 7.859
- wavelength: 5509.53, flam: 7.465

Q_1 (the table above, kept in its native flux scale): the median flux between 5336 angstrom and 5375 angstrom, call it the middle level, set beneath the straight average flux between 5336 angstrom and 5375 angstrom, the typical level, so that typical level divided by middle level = 0.92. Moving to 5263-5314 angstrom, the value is 0.95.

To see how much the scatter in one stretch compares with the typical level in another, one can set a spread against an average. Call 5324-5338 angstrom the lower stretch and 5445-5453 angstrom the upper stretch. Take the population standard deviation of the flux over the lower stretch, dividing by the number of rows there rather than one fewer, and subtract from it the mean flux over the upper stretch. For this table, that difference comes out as -7.4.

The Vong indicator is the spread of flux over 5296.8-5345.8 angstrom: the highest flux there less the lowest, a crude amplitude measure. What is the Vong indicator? 2.9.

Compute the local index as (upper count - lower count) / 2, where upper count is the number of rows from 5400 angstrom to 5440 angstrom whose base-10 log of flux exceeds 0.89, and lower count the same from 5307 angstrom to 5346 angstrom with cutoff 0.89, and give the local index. 8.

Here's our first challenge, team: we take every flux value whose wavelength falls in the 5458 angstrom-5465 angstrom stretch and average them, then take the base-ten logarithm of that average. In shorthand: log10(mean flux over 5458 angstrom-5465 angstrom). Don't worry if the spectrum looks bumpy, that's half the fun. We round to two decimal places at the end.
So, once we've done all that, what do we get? 0.88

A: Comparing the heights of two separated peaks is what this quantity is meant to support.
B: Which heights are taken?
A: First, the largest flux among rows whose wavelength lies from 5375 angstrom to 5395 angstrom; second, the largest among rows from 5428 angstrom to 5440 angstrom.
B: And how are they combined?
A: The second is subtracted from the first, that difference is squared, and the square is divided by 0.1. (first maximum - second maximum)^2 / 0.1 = 0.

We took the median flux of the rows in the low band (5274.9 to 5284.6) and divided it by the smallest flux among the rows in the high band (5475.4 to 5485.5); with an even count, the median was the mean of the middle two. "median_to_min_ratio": 0.49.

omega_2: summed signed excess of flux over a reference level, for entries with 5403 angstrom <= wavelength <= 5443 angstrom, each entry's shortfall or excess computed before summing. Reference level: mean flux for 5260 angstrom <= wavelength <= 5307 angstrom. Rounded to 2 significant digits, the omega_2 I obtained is 63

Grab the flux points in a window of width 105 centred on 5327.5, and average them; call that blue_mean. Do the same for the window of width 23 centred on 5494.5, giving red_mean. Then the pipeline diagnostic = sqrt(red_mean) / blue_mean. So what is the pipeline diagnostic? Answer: 0.57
